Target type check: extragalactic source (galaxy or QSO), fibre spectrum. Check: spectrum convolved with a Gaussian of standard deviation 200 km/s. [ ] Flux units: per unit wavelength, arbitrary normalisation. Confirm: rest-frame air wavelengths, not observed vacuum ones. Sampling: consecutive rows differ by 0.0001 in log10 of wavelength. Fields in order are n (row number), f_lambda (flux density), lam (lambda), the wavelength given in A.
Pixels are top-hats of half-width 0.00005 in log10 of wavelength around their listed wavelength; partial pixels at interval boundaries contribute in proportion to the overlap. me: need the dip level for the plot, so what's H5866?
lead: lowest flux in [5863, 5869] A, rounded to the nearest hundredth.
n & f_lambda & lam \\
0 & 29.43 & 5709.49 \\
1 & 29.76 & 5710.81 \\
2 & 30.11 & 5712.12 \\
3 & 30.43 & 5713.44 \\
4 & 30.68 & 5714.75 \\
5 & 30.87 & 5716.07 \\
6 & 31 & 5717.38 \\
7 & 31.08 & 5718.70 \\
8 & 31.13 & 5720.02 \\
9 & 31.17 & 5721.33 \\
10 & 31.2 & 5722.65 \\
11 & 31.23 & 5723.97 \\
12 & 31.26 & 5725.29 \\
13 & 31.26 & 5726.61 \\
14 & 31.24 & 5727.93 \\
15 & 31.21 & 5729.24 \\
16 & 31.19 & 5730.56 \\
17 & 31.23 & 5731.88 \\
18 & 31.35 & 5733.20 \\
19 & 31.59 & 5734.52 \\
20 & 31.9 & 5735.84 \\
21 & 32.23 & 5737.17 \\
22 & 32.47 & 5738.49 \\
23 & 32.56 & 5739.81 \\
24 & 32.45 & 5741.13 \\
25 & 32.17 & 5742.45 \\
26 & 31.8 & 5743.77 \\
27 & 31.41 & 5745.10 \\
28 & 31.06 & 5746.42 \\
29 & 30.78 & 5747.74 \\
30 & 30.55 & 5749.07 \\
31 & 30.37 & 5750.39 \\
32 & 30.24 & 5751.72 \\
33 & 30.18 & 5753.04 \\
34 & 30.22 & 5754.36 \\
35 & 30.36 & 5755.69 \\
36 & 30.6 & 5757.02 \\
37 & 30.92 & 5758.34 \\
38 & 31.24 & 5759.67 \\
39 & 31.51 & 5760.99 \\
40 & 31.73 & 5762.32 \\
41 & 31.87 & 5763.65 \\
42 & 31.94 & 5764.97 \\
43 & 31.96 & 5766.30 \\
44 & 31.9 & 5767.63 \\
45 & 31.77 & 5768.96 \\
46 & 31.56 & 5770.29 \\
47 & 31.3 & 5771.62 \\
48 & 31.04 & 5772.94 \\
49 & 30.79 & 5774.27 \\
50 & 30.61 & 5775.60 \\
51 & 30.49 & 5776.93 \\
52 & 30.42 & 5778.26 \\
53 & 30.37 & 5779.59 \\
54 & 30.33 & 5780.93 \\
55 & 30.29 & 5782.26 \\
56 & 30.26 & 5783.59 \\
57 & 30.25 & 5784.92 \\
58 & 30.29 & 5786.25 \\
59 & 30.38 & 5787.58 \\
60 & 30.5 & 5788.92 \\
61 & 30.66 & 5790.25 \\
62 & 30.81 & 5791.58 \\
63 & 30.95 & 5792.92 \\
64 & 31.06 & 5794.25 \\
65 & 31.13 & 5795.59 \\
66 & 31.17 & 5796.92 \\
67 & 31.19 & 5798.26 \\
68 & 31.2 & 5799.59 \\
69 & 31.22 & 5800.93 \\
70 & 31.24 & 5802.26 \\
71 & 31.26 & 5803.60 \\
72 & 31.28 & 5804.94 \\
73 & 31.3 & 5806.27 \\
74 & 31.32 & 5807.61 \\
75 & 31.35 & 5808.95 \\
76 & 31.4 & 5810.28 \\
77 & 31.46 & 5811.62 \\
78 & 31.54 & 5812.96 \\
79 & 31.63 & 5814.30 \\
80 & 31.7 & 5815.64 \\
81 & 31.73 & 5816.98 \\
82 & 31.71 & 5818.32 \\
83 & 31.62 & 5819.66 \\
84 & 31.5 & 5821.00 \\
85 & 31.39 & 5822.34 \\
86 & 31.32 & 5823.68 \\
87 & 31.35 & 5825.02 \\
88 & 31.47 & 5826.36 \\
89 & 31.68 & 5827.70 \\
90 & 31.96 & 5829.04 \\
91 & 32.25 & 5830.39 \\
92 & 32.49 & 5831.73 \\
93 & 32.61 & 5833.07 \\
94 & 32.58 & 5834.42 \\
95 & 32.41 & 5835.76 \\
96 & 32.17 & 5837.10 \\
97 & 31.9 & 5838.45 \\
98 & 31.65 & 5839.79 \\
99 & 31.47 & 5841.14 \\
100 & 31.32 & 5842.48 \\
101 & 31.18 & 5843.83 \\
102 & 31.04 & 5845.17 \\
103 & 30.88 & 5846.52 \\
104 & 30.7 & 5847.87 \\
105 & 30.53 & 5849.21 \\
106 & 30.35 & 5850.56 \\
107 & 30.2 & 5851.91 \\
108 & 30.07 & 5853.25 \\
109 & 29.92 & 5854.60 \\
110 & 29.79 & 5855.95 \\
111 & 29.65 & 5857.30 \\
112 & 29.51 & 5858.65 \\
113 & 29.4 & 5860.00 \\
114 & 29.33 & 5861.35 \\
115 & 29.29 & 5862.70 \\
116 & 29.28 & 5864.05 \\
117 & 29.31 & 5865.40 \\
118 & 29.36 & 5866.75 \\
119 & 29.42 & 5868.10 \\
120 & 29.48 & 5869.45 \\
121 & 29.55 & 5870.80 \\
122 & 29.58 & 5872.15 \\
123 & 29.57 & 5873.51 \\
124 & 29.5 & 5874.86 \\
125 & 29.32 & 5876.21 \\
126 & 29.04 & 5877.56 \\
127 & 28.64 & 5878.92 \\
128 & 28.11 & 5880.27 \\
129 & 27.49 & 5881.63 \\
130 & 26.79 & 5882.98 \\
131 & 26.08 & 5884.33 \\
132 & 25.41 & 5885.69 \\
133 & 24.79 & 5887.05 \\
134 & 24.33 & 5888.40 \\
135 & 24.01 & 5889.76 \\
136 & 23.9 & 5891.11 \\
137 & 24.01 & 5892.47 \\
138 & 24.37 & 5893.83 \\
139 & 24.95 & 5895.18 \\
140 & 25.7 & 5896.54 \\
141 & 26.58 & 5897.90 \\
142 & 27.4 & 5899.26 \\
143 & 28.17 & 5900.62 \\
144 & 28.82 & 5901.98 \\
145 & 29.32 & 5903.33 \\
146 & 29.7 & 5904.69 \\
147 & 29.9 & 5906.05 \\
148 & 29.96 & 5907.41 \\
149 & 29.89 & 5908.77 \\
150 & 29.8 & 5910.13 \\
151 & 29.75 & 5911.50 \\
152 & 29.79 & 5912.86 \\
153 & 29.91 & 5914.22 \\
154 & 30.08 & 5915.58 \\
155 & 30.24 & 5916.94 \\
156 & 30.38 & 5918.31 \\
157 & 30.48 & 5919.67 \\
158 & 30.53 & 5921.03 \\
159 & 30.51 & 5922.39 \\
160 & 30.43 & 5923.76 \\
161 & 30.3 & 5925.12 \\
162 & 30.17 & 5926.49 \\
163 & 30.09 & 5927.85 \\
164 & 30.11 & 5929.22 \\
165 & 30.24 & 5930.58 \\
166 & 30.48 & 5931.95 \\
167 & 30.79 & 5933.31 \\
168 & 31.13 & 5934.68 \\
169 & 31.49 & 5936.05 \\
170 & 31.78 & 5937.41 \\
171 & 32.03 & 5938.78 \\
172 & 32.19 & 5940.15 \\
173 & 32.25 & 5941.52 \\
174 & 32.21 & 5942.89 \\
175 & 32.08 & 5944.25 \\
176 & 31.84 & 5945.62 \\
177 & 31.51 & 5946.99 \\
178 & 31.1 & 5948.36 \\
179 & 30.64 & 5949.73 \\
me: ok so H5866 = 29.28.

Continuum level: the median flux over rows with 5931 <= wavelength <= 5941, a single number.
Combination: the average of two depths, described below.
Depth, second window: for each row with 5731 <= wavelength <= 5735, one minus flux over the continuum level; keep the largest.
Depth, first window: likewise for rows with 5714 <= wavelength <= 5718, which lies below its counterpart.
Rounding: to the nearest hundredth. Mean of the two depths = 0.02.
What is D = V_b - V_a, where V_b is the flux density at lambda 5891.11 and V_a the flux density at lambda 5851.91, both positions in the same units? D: -6.3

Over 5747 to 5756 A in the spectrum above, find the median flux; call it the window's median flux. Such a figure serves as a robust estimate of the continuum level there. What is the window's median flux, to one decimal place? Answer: 30.4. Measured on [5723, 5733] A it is 31.2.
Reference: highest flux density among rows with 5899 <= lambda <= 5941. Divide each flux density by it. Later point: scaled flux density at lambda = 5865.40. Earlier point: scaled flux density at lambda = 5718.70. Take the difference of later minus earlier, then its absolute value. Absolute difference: 0.055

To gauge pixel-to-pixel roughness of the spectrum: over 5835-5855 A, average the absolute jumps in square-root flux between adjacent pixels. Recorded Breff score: 0.016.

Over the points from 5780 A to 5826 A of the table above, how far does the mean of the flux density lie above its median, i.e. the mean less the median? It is -0.14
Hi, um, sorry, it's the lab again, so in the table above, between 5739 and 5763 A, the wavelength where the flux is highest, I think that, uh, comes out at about 5739.81 A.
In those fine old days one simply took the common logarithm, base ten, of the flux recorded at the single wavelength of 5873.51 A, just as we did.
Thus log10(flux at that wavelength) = 1.47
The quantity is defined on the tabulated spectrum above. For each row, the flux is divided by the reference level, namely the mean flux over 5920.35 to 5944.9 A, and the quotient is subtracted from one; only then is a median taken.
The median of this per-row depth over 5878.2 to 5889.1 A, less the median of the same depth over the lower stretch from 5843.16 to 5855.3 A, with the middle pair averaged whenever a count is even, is 0.13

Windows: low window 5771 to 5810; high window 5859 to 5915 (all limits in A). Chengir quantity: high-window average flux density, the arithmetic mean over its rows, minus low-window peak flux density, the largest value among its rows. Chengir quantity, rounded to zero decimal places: -3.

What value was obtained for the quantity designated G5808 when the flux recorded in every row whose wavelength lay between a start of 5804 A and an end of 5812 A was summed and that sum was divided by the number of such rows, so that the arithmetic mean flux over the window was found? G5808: 31.4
